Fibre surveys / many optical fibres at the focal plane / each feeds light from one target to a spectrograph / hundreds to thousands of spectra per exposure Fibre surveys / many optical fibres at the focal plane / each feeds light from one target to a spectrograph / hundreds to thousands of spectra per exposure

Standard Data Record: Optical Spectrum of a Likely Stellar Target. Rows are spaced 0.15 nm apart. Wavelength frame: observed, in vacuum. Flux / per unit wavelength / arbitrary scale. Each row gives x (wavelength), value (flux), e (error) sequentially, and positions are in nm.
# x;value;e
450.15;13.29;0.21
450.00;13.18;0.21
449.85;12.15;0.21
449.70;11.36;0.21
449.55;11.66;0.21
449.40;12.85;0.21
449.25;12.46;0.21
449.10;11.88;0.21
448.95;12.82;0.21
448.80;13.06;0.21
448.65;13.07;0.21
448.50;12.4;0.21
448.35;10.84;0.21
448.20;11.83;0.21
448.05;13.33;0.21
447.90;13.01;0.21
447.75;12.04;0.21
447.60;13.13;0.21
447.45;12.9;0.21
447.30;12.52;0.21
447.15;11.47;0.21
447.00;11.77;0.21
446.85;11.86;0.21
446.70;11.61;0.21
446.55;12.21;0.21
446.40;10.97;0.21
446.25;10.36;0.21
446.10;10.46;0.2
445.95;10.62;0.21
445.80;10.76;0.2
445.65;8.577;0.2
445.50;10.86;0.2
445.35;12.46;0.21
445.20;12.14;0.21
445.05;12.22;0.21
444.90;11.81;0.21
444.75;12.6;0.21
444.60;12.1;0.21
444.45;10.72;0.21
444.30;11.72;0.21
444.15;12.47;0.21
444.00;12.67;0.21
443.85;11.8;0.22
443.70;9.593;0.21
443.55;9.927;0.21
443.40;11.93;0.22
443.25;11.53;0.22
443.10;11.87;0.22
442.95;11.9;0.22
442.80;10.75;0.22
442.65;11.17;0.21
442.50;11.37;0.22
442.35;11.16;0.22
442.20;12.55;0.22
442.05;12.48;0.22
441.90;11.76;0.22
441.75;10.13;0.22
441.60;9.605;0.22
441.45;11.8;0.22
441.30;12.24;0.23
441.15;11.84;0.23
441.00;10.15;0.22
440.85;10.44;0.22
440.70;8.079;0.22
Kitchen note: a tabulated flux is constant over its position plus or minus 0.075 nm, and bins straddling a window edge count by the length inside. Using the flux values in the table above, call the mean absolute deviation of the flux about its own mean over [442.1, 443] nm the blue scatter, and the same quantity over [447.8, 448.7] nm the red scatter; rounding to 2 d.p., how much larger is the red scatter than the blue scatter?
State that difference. 0.23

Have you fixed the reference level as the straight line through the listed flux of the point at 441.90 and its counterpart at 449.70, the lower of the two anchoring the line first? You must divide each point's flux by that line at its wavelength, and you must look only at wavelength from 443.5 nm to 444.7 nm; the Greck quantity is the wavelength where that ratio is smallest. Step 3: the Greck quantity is 443.70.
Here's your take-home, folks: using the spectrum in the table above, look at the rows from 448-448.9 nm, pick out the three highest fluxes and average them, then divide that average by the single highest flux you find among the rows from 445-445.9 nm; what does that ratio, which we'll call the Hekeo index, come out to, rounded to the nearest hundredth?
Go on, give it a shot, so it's 1.06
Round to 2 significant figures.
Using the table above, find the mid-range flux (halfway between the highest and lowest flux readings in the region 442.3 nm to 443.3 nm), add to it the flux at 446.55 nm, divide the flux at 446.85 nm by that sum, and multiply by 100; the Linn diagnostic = 50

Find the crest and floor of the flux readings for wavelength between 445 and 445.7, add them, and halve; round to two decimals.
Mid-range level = 10.52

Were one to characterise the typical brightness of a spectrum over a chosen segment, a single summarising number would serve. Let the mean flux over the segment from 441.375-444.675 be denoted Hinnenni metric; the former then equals 11.4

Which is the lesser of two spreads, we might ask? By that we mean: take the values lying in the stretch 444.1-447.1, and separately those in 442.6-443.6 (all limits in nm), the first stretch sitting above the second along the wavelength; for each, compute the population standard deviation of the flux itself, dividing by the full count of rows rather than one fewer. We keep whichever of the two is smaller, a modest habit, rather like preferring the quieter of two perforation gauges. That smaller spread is 0.691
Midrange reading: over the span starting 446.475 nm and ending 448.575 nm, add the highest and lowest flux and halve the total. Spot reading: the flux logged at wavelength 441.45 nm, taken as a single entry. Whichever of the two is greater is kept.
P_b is 12.1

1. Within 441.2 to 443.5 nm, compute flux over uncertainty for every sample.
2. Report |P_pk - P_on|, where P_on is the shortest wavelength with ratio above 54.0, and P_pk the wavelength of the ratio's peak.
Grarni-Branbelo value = 0.15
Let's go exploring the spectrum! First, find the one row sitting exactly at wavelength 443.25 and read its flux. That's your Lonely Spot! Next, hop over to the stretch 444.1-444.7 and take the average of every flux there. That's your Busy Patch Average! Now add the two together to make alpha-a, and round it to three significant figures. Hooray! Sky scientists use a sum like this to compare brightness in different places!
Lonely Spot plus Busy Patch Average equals 23.3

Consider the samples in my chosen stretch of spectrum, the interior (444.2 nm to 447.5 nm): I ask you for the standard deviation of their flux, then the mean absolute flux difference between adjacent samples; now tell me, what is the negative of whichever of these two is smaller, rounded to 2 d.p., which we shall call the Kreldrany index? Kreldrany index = -0.74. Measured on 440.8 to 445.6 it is -0.79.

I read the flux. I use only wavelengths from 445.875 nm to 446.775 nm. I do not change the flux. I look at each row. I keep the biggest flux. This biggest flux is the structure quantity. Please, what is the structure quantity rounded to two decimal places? 12.21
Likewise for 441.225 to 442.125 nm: 12.48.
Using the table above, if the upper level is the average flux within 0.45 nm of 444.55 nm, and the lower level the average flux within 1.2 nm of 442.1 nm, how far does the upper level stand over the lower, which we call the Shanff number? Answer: 0.51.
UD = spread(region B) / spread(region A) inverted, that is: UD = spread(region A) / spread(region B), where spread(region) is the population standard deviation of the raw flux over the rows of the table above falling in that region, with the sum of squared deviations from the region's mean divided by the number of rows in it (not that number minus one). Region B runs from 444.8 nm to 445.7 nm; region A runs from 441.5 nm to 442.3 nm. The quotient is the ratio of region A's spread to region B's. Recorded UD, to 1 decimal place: 0.9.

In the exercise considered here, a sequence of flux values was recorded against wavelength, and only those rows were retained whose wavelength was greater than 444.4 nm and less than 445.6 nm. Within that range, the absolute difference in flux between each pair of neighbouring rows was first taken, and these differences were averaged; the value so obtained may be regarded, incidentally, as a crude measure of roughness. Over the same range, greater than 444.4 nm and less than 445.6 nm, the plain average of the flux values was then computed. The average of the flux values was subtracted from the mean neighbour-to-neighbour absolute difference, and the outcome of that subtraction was -11.1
